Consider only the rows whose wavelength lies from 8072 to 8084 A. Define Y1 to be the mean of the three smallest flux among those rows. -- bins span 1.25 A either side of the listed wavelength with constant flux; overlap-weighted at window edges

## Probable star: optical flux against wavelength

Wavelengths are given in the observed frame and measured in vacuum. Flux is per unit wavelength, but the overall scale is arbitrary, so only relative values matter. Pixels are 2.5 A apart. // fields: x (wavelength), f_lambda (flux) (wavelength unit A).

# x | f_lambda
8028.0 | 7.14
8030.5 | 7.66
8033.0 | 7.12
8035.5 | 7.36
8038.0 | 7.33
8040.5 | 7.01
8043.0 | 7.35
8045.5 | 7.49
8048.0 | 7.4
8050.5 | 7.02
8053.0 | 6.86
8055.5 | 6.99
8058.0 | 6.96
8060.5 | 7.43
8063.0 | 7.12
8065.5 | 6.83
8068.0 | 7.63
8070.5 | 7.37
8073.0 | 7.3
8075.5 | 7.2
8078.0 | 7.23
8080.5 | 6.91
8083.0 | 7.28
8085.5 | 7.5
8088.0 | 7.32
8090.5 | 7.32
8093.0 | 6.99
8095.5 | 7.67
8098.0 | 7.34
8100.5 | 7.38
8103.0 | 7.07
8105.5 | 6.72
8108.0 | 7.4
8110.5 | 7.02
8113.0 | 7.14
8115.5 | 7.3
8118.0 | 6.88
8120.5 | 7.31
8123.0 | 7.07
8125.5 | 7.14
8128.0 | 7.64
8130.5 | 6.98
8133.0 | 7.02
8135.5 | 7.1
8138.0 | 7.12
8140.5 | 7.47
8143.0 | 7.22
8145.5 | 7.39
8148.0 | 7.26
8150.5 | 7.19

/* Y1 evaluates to 7.11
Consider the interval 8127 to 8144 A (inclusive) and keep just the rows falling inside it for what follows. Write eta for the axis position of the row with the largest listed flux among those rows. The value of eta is 8128.0 A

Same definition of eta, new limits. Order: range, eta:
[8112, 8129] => 8128.0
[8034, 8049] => 8045.5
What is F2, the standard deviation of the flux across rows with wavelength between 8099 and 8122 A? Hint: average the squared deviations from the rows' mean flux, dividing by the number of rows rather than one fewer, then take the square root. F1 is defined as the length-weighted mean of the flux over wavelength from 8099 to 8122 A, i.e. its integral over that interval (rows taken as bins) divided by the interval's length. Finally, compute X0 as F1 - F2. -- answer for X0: 6.92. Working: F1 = 7.14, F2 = 0.222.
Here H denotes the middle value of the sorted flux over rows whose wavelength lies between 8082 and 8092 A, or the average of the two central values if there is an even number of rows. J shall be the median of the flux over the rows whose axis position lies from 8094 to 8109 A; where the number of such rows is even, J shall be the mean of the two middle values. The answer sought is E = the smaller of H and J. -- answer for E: 7.32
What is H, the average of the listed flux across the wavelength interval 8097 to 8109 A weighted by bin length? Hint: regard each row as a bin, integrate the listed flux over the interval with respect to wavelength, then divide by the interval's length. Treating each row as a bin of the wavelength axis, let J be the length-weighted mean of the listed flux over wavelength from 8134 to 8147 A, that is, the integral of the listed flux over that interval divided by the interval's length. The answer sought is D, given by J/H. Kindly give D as 1.01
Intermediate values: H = 7.17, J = 7.26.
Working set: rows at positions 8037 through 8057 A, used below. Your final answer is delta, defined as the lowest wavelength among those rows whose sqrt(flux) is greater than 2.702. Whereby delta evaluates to 8038.0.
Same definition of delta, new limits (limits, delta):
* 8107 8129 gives 8108.0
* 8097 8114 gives 8098.0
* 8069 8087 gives 8070.5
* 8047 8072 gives 8048.0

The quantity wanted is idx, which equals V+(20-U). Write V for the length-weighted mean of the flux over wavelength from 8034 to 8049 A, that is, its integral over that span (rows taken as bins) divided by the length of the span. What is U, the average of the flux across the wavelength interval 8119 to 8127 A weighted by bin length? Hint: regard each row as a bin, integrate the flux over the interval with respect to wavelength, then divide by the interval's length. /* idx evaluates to 20.1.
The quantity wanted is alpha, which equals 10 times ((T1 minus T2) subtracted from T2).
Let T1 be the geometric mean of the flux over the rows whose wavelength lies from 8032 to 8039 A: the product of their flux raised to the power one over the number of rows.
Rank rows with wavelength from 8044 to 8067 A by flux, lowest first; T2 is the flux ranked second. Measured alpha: 64.5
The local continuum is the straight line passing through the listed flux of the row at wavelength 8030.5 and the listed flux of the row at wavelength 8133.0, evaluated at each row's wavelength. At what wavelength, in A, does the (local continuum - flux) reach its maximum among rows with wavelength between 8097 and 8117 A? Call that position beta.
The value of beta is 8105.5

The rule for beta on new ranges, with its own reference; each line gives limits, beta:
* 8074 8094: 8080.5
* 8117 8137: 8118.0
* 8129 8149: 8130.5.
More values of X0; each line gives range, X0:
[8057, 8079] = 7.00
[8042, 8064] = 6.95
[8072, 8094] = 7.06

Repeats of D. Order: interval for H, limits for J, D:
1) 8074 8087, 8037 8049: 1.01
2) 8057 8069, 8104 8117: 0.99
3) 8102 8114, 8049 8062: 1.00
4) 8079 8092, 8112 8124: 0.98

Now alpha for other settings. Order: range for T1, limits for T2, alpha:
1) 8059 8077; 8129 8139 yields 67.8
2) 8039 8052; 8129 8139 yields 67.9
